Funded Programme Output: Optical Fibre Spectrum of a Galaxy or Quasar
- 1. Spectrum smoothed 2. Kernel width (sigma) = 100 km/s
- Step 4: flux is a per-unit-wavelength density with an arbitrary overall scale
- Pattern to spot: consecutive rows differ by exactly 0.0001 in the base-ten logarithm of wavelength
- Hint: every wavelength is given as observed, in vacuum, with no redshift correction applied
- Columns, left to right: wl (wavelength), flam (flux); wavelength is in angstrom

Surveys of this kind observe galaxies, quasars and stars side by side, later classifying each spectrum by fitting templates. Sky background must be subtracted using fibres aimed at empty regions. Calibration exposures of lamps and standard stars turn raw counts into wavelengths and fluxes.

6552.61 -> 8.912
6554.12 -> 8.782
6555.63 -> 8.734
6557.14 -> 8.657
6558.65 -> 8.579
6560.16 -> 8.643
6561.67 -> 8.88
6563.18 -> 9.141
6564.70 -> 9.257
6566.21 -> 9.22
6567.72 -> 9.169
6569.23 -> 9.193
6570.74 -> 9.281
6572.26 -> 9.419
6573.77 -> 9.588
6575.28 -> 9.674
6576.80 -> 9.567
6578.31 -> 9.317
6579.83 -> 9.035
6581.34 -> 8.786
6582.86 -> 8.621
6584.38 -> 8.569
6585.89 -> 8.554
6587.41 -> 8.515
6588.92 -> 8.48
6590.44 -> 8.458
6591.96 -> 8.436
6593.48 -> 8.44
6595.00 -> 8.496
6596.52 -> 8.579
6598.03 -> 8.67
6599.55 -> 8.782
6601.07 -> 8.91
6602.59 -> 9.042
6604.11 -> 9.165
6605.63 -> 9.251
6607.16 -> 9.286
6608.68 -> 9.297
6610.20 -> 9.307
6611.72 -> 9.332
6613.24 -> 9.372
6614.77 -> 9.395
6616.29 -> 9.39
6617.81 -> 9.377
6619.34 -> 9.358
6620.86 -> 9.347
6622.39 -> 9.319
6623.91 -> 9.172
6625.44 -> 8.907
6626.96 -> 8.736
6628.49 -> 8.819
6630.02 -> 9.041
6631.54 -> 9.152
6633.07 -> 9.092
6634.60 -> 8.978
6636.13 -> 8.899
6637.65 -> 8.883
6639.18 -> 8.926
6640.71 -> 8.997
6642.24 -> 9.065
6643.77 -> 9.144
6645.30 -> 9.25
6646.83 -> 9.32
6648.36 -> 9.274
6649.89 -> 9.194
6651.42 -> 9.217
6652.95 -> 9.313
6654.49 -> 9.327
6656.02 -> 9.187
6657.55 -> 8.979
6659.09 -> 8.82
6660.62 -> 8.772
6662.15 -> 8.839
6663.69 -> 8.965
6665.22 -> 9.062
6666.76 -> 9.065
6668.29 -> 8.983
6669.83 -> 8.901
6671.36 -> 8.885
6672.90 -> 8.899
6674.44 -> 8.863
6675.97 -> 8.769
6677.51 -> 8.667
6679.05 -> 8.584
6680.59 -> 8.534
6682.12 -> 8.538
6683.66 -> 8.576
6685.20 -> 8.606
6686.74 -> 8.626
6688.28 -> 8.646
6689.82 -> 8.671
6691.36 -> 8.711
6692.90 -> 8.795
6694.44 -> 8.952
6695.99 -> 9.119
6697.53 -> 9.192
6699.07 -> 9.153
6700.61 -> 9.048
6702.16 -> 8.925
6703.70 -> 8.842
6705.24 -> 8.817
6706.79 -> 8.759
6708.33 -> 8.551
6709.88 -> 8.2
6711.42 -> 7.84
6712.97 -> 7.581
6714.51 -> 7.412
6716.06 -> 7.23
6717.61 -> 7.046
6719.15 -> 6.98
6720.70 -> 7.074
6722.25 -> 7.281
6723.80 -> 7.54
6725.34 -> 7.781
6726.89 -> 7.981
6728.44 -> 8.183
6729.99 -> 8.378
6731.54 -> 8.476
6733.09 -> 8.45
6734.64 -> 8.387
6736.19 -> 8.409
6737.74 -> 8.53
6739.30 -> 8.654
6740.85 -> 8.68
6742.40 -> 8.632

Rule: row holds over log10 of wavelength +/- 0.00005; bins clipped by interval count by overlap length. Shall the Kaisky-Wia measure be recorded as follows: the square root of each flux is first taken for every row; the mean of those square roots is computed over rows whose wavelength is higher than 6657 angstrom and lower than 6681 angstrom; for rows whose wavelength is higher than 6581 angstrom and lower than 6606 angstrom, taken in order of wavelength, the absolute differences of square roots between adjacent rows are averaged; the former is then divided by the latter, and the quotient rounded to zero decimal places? 242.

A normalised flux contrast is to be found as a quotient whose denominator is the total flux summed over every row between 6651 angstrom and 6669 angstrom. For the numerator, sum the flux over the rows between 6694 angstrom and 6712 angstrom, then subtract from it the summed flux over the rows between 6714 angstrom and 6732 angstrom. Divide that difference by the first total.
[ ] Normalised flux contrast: 0.13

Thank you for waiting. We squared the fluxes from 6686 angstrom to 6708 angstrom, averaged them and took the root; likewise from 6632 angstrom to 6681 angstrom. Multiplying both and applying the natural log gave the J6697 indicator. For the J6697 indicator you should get 4.38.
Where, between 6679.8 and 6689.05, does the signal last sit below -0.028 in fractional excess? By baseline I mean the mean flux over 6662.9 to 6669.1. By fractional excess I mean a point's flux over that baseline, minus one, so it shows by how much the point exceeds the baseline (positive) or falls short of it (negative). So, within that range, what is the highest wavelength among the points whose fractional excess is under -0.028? 6688.28 angstrom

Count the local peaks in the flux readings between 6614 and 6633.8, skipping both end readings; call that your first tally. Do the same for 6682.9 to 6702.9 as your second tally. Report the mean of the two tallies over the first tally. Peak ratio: 1.0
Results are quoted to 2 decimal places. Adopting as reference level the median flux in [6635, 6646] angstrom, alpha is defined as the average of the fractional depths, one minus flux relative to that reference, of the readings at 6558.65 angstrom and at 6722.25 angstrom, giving 0.12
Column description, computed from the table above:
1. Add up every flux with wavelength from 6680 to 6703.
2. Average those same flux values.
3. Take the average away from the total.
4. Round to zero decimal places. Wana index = 123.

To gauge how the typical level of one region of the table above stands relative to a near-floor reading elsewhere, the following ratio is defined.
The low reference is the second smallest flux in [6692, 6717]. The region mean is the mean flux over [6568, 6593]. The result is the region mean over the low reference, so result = 1.21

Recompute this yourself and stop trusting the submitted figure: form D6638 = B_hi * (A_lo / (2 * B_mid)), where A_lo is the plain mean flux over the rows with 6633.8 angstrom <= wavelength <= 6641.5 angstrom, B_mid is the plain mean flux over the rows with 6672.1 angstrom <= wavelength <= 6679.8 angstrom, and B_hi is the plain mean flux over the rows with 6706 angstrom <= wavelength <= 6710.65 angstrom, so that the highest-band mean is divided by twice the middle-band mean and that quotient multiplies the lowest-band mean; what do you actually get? 4.34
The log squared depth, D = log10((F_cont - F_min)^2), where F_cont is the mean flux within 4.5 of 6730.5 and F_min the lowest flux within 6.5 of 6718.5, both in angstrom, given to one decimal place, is 0.2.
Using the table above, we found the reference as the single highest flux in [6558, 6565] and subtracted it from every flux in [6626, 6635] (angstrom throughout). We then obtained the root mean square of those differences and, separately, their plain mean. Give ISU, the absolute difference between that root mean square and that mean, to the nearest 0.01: 0.61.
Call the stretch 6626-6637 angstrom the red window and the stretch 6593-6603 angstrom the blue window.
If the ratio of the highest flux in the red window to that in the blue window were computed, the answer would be 1.01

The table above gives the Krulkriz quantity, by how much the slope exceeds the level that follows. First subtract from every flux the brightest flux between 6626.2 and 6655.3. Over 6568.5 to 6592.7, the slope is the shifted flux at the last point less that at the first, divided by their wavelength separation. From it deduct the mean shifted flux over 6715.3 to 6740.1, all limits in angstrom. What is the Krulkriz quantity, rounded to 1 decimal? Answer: 1.4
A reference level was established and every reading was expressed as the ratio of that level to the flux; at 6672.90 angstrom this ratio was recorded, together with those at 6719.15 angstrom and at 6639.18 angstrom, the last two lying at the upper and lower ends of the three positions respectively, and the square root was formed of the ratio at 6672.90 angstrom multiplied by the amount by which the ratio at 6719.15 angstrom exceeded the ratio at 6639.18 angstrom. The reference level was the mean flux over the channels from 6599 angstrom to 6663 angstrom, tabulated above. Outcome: 0.54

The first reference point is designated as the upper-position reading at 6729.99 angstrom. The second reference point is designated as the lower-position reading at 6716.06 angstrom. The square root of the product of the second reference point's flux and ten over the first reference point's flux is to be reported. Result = 2.94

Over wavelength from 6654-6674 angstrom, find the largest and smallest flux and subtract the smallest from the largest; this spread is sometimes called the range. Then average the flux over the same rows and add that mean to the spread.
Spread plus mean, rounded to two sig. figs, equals 9.5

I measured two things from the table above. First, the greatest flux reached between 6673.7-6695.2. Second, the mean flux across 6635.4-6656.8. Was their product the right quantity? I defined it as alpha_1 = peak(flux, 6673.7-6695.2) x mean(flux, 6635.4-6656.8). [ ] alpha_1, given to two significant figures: 82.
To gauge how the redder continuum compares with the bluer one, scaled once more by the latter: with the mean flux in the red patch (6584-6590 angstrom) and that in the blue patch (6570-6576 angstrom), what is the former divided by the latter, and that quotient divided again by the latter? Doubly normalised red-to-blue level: 0.095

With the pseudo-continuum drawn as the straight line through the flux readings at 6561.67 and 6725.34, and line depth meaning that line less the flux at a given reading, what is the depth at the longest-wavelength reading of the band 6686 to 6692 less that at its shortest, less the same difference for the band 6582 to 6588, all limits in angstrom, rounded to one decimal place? -0.2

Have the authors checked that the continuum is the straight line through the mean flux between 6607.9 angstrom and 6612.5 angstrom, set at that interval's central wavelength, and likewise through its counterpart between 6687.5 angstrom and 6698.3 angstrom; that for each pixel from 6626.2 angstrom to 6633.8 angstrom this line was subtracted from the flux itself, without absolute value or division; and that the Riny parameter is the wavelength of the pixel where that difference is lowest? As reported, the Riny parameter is 6626.96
